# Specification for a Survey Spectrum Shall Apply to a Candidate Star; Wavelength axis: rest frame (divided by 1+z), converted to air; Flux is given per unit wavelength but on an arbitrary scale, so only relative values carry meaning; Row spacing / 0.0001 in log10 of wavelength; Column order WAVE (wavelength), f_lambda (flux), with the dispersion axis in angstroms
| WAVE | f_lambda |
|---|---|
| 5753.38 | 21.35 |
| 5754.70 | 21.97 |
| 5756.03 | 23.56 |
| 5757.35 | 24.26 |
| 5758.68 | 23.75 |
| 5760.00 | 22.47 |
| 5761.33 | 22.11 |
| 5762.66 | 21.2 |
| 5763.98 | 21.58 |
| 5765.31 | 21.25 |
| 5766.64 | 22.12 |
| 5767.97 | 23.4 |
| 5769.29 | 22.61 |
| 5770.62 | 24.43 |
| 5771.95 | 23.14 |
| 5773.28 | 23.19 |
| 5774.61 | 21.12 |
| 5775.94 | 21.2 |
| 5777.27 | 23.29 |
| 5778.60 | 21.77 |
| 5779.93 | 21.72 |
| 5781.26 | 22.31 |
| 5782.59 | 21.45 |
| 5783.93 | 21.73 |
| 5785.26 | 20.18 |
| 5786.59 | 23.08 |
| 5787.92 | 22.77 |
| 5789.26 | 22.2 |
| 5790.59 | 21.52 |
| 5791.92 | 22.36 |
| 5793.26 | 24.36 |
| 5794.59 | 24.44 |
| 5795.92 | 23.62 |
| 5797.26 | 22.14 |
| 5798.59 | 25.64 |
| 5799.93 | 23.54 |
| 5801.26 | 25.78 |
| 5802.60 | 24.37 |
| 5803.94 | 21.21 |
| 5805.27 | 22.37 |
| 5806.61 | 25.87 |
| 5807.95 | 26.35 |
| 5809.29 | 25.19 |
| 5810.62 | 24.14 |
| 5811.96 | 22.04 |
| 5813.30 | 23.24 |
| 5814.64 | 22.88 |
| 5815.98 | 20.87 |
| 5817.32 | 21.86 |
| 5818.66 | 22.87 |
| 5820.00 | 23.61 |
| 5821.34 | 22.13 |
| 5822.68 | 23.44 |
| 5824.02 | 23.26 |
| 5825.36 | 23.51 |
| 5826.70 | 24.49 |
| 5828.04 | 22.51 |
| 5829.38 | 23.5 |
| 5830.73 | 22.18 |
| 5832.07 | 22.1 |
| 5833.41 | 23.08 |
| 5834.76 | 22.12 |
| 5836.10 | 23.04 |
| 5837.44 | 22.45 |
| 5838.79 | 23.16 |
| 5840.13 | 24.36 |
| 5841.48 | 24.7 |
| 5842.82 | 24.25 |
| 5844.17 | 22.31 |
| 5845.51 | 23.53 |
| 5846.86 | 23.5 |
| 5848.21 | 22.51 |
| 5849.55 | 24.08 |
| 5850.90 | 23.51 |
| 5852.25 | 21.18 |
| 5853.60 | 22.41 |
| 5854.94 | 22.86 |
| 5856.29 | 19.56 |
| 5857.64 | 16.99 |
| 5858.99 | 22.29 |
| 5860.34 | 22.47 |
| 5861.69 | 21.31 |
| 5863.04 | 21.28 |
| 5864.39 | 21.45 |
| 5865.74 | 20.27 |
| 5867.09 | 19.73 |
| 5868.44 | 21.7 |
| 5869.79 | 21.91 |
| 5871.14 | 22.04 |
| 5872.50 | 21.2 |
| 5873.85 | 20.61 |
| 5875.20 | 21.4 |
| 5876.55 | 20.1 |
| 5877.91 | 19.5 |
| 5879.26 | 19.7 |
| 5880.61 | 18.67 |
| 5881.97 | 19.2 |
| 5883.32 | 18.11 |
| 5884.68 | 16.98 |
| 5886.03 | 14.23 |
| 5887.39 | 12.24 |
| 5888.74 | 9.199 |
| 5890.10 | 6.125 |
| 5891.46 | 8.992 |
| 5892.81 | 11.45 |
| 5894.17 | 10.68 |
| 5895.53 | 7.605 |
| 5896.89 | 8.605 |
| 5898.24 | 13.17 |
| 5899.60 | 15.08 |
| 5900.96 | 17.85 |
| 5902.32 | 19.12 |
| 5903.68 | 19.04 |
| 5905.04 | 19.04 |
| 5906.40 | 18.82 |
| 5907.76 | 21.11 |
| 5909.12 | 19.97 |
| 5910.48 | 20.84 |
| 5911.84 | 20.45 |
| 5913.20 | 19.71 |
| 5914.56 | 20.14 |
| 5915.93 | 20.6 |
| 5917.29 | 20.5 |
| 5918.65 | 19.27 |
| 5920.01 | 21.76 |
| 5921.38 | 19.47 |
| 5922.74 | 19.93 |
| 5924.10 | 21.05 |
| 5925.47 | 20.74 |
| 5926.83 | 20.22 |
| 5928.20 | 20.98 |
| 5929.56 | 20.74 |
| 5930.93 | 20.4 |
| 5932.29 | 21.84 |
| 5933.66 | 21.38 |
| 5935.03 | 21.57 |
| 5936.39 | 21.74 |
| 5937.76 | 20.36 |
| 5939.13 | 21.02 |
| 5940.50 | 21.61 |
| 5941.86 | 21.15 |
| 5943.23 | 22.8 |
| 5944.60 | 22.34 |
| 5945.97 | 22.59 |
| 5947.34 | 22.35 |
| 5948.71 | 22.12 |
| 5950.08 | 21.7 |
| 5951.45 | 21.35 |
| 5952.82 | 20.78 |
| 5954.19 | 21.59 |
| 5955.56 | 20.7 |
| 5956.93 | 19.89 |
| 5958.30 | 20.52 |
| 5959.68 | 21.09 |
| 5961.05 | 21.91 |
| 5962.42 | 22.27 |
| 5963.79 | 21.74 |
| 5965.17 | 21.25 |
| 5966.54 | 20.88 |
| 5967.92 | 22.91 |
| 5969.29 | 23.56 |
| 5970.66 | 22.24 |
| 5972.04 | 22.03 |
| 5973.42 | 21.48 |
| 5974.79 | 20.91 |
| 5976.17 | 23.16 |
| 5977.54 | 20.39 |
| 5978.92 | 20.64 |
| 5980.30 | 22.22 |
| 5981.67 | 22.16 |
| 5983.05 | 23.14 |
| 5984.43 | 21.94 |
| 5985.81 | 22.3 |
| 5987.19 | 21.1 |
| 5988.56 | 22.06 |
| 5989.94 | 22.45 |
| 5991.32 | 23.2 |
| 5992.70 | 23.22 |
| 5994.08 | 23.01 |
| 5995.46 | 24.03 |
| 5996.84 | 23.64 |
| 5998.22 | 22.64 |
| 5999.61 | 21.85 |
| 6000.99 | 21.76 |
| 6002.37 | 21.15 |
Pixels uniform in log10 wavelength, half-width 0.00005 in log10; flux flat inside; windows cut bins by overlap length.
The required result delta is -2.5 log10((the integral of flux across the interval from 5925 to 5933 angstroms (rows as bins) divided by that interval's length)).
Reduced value -3.30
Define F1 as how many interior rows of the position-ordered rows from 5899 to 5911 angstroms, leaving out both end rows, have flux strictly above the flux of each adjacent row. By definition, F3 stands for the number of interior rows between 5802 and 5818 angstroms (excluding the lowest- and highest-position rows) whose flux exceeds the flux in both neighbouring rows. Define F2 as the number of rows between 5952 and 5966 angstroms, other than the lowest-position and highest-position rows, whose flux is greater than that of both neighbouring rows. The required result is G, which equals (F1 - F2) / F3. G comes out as 0.0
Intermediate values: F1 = 2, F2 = 2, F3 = 2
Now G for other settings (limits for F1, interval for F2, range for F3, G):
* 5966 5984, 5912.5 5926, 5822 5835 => 0.0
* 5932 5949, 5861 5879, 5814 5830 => 0.3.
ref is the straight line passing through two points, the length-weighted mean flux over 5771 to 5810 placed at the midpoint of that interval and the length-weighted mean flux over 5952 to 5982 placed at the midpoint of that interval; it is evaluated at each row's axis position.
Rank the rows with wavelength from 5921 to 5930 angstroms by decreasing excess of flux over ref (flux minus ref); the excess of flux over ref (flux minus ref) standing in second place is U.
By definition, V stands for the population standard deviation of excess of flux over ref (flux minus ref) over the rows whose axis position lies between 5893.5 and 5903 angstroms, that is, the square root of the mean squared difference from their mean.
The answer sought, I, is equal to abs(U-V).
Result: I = 5.0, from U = -0.9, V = 4.14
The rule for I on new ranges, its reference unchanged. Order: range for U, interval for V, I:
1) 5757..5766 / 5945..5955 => 0.1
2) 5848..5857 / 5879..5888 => 1.6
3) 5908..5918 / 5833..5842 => 2.3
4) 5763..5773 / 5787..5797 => 0.9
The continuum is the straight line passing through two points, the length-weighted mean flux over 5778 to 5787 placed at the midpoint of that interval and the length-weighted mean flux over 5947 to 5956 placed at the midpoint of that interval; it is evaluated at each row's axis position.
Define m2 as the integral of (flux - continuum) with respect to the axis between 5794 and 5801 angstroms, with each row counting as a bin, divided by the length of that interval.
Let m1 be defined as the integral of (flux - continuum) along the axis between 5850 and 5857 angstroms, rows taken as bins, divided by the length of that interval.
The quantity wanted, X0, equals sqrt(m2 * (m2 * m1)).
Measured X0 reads 1.3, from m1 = 0.3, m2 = 2.3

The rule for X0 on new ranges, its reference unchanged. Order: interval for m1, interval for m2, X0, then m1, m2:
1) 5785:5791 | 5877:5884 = 1.6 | 0.4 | -2.5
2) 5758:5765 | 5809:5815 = 1.2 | 0.4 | 1.8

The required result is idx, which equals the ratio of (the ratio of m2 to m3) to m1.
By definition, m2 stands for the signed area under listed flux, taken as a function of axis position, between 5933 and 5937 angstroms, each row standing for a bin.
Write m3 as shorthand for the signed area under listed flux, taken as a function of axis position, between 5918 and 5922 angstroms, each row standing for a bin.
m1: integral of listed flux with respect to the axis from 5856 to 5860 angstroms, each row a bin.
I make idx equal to 0.0135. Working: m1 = 79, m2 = 86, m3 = 81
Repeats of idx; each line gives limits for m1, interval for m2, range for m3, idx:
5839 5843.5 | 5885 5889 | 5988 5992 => 0.0051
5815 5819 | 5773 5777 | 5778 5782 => 0.0114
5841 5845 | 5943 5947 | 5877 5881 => 0.0122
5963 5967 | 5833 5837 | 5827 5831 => 0.0116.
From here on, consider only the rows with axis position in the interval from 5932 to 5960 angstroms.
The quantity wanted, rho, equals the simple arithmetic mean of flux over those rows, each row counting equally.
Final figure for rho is 21.5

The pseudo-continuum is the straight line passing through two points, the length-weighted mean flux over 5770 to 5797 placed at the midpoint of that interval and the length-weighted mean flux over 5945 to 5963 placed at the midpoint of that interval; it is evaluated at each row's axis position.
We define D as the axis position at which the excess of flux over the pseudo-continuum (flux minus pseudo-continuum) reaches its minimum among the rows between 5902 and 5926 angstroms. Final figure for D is 5906.40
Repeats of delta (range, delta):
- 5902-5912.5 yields -3.24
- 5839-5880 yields -3.34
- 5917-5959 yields -3.31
